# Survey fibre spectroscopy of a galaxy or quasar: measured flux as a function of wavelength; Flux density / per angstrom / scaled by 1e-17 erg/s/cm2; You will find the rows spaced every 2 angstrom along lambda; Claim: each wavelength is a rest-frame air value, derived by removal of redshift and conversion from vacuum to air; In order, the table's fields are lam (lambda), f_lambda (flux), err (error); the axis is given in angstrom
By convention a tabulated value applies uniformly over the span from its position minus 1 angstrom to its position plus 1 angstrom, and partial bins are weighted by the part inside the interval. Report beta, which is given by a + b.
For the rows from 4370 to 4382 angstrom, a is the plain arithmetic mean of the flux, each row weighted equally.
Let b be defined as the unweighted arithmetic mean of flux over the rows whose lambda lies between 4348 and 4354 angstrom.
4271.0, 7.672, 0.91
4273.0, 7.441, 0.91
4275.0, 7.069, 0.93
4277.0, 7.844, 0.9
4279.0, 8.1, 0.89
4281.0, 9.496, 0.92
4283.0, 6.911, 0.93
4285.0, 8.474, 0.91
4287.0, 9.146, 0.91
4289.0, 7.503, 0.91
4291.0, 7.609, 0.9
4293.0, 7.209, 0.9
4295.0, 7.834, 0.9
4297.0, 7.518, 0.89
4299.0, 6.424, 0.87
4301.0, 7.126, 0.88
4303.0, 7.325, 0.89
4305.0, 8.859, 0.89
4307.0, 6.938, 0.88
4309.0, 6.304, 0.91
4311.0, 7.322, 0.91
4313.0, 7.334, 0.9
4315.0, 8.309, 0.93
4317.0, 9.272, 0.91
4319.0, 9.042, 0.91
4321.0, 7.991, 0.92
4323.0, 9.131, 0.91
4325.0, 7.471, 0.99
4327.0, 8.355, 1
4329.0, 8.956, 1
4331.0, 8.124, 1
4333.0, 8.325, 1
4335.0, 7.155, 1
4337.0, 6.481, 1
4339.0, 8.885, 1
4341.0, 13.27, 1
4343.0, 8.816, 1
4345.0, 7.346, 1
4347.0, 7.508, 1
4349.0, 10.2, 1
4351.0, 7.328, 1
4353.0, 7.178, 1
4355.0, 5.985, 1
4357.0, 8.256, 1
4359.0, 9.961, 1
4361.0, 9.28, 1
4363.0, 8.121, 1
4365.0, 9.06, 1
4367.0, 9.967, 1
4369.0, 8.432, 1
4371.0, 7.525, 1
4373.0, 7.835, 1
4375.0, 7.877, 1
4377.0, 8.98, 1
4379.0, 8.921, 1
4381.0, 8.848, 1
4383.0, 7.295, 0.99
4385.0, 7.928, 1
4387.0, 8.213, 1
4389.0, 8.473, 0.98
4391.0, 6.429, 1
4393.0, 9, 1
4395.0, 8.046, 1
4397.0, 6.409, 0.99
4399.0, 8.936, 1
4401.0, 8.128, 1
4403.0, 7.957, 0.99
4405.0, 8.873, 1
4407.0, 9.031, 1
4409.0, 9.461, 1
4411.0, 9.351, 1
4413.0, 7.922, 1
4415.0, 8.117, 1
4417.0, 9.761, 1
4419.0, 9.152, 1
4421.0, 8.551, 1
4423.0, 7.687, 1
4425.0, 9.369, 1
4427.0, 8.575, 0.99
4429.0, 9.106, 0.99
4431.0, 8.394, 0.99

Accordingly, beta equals 16.6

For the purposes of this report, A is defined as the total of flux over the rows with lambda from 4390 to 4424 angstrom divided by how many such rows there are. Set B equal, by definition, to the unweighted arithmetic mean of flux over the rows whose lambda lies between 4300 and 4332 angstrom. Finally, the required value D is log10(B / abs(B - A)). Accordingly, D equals 1.29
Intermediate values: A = 8.40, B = 8.0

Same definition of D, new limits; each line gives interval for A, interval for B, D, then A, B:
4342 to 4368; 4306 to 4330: 1.36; 8.39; 8.0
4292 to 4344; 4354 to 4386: 1.41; 8.07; 8.4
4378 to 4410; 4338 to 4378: 1.40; 8.25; 8.6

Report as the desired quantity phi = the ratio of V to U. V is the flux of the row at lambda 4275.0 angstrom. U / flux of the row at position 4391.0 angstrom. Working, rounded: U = 6.429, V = 7.069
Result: 1.10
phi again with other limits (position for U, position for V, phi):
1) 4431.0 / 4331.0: 0.97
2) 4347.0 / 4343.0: 1.17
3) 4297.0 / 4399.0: 1.19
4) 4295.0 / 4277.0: 1.00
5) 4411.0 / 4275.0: 0.76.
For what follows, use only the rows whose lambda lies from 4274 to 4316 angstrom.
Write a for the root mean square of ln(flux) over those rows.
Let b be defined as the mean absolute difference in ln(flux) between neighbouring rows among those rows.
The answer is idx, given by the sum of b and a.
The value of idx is 2.15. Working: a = 2.032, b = 0.12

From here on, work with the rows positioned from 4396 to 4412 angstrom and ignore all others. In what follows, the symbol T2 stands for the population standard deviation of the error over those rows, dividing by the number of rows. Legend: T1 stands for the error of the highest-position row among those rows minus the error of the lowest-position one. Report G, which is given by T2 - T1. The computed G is -0.006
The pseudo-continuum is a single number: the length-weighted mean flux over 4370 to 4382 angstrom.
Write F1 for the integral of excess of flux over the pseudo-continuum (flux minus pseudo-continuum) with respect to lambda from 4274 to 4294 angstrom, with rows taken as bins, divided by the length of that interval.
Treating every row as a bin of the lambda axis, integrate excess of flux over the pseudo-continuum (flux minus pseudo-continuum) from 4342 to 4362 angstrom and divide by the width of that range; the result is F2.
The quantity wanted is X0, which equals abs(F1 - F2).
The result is 0.2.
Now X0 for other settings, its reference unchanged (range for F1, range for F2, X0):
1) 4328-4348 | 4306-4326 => 0.6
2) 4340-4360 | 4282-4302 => 1.0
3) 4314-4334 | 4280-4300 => 0.7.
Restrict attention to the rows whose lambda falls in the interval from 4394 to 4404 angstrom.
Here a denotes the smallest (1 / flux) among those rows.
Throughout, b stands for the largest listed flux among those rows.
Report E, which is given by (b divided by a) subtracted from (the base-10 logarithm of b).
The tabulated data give -79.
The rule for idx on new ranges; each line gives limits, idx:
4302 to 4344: 2.26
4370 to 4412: 2.21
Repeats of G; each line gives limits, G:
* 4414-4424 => 0.000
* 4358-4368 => 0.000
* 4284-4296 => 0.015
